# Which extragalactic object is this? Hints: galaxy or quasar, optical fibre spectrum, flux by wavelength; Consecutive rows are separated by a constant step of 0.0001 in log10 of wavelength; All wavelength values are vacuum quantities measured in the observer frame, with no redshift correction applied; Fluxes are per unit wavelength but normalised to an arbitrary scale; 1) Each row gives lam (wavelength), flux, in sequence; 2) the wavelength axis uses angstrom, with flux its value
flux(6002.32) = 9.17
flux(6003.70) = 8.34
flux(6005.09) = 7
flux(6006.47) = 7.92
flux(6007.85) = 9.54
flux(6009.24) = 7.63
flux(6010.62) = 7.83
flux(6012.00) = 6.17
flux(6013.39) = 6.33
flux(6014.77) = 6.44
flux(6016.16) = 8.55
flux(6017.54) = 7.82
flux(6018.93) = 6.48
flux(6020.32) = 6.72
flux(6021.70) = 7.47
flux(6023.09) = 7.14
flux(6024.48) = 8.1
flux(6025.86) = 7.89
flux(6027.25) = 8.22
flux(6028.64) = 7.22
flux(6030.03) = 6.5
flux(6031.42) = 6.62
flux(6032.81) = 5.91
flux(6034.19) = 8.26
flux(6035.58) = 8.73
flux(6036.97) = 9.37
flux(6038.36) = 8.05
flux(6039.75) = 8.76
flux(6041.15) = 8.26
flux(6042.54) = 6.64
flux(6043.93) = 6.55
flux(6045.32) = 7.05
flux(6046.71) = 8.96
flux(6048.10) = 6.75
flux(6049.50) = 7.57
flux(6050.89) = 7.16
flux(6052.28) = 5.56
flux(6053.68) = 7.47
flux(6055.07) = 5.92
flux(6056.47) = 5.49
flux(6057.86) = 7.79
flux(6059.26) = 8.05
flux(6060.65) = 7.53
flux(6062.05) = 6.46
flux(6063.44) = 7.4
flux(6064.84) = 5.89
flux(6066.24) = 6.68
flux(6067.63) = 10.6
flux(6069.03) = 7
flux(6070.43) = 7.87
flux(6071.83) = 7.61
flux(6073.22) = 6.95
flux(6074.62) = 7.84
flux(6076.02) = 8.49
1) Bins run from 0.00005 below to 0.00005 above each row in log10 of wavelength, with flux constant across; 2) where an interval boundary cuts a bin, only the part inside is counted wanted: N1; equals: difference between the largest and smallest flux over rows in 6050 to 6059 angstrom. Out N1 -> 2.30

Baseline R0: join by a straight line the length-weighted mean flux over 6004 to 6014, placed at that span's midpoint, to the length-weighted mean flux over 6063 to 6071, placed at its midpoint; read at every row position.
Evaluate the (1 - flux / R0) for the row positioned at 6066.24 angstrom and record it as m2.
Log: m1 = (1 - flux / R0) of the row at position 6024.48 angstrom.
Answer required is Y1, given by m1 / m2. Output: -0.6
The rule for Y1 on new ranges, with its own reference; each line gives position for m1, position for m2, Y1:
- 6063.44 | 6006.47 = -0.4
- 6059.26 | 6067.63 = 0.2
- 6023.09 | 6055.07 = 0.2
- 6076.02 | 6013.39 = -0.8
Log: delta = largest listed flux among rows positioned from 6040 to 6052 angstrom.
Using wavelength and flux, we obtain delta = 8.96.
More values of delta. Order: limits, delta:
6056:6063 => 8.05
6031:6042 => 9.37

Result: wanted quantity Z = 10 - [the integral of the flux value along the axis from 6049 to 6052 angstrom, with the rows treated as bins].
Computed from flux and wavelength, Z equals -11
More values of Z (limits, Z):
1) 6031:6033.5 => -6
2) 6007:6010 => -16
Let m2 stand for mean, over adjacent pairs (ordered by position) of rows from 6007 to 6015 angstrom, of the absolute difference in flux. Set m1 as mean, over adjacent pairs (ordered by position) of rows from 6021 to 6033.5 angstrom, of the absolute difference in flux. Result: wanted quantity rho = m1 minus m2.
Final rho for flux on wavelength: -0.3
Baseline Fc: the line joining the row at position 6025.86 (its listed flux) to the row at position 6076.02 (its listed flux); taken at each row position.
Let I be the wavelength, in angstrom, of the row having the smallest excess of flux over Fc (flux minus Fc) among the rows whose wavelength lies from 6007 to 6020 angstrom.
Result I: 6012.00 angstrom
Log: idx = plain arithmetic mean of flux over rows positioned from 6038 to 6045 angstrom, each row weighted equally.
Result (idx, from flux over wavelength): 7.7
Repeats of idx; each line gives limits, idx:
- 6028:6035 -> 6.9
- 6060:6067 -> 6.8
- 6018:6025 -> 7.2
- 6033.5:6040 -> 8.6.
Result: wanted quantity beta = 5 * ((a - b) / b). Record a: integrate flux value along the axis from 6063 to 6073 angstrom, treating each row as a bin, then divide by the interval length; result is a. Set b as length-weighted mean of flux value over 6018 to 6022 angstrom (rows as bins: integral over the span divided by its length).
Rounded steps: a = 7.6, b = 6.9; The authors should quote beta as 0.49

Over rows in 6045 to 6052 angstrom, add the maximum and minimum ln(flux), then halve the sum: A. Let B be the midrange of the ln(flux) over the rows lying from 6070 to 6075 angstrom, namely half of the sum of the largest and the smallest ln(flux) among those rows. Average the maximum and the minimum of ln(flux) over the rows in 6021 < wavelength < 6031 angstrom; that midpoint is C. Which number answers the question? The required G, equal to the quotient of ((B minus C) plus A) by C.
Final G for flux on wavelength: 1.04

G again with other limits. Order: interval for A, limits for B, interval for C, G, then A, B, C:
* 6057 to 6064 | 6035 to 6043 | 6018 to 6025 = 1.04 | 1.98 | 2.07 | 1.98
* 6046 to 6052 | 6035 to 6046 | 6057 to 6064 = 1.08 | 2.05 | 2.06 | 1.98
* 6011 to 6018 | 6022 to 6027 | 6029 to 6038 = 1.00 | 1.98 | 2.03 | 2.01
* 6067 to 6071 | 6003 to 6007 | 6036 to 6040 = 0.94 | 2.15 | 2.03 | 2.16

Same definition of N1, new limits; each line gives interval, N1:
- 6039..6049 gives 2.41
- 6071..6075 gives 0.89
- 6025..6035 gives 2.35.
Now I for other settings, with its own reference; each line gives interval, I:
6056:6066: 6056.47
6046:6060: 6056.47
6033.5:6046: 6043.93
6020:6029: 6020.32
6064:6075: 6064.84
